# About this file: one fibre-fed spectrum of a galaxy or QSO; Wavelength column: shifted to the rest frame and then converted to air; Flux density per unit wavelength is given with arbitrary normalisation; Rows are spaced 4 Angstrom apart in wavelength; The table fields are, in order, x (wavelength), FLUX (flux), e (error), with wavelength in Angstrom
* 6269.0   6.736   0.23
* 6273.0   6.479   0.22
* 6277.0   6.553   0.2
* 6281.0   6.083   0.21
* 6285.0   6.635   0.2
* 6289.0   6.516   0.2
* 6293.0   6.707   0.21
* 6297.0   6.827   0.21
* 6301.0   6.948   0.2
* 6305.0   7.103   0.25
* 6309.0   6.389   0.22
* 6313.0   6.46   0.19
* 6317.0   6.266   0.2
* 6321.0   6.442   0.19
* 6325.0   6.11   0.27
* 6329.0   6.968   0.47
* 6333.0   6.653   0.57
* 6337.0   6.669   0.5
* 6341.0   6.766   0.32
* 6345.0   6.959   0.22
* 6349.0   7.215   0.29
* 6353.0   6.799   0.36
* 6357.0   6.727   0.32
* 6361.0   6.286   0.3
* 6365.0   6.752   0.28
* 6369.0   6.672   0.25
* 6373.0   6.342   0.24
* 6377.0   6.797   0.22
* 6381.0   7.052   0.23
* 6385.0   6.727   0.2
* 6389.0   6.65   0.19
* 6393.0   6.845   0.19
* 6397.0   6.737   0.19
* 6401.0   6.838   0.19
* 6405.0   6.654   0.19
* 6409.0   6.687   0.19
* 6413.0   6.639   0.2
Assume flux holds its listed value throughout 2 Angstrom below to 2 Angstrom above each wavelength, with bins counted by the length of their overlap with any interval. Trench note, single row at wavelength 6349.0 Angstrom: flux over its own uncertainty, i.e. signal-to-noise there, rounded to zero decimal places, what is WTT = 25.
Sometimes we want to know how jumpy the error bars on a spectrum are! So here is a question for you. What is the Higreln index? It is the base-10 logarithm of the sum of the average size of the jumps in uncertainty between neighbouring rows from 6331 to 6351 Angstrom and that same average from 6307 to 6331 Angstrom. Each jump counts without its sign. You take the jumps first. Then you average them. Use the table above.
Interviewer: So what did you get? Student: -0.77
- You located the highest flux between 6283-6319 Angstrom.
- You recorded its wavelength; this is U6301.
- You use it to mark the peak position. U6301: 6305.0 Angstrom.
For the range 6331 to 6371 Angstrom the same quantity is 6349.0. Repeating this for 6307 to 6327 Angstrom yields 6313.0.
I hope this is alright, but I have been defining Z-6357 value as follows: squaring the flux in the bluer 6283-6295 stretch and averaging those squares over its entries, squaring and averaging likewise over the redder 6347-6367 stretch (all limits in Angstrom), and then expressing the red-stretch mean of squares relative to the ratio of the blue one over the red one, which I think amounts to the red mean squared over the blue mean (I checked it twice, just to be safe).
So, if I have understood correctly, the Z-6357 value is 48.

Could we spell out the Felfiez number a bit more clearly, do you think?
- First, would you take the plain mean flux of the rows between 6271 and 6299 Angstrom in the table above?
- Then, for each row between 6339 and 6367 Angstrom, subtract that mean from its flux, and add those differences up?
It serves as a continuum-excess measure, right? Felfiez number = 1.7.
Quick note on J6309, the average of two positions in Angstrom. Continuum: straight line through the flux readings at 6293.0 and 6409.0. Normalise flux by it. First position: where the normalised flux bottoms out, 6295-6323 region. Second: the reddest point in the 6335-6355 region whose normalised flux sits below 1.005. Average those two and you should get 6327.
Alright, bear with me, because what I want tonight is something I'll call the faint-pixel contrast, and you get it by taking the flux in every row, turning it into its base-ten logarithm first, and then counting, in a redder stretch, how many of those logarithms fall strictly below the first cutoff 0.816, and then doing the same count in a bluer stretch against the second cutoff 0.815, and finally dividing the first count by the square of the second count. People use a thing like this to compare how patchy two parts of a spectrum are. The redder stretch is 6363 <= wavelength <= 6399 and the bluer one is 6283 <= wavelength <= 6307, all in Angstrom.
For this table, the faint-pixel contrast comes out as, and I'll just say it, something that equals 1.00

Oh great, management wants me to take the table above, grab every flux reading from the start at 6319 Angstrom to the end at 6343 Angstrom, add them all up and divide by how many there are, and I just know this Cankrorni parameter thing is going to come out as 6.60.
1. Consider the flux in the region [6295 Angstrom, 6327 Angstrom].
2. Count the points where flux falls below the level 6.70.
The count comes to 5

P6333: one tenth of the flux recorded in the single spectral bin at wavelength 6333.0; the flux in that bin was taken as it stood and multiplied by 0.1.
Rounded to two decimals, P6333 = 0.67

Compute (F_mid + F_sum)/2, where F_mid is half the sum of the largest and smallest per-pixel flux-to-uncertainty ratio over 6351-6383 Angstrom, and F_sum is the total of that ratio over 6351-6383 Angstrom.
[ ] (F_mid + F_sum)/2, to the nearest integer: 112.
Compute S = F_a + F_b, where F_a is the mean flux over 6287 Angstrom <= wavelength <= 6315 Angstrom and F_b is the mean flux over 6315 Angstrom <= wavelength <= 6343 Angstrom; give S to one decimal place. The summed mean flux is 13.3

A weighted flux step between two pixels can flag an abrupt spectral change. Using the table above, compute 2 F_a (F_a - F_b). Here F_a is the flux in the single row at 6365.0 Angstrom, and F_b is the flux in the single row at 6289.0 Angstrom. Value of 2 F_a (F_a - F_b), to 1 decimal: 3.2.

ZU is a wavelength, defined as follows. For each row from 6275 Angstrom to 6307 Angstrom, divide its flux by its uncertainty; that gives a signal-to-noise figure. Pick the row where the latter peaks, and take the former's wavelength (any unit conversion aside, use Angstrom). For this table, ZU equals 6301.0 Angstrom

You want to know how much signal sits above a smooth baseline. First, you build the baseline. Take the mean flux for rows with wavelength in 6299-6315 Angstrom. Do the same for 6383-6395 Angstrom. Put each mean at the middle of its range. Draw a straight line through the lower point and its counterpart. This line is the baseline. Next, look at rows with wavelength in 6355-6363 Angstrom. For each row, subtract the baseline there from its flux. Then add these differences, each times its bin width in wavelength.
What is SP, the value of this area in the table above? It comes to -1.8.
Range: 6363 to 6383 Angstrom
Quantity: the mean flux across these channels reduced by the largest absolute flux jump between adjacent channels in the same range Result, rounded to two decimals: 6.27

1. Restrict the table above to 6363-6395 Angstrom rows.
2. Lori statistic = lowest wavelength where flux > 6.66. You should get 6365.0 Angstrom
